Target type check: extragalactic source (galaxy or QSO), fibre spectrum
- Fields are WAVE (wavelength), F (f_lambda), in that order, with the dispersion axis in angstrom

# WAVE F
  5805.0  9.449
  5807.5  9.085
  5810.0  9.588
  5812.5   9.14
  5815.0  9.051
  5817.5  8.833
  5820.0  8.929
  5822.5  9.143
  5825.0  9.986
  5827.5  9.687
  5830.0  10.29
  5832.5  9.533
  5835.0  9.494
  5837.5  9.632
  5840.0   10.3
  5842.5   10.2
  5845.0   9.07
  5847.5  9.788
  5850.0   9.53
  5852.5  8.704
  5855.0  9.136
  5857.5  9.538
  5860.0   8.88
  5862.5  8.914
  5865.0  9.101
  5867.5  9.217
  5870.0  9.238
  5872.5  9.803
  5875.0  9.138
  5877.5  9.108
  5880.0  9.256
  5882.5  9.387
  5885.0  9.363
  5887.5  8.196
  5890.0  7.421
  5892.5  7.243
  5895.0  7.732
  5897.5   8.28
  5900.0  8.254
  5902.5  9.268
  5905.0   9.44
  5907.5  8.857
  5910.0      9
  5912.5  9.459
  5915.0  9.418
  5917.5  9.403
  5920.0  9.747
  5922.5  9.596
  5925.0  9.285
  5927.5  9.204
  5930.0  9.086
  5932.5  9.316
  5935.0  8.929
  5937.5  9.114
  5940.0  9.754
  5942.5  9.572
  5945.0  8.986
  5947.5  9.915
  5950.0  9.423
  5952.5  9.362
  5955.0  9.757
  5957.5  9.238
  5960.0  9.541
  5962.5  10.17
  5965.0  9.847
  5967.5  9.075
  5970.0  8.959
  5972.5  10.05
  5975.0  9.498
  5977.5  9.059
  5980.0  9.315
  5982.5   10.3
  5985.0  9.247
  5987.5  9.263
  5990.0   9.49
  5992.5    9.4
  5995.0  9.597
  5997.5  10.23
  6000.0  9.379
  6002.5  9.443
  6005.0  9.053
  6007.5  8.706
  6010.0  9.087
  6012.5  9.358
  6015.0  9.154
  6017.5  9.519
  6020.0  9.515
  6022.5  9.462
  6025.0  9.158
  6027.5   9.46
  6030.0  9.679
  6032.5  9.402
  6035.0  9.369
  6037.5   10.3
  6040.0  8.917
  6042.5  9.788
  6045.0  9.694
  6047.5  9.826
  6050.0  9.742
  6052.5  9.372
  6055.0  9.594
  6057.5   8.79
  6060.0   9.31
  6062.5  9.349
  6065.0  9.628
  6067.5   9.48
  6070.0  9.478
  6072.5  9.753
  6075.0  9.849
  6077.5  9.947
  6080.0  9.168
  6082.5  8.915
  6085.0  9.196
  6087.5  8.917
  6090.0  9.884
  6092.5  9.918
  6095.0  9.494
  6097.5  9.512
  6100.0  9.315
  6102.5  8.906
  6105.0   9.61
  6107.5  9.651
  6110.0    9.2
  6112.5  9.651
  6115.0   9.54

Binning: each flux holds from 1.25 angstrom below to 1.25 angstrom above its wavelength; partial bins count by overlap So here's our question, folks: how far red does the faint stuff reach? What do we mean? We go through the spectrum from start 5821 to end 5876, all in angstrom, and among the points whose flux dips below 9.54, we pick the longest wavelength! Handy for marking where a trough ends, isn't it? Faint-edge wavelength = 5875.0 angstrom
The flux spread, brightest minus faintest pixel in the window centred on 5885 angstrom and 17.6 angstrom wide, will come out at 2.1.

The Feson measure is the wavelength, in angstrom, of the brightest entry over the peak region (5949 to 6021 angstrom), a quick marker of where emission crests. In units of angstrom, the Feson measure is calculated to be 5982.5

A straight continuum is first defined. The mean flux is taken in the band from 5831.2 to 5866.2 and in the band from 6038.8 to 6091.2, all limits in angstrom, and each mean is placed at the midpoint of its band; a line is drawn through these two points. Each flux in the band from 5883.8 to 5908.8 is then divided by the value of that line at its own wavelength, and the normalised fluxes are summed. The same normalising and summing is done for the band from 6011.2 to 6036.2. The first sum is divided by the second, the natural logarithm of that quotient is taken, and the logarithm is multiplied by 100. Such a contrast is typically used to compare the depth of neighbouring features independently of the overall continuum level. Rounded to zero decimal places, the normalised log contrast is -11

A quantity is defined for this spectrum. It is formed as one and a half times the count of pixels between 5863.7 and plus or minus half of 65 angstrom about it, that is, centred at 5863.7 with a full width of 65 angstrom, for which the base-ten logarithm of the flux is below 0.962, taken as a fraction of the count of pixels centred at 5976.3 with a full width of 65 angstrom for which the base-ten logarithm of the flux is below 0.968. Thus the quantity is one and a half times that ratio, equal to 2.0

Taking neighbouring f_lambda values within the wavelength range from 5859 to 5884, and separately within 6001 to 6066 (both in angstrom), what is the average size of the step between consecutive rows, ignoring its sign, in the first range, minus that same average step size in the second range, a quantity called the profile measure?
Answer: -0.14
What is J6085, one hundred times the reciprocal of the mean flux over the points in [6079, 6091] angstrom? 10.9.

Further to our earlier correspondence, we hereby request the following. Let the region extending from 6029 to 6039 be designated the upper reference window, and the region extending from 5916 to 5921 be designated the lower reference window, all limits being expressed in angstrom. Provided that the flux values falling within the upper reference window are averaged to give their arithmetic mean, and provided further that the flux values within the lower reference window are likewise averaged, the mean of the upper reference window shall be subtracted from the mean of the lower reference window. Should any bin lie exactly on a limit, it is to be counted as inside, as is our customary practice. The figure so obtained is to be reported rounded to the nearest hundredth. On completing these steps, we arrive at -0.11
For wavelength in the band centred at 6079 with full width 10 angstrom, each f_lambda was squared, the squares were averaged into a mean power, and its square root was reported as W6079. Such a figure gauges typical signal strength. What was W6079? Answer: 9.48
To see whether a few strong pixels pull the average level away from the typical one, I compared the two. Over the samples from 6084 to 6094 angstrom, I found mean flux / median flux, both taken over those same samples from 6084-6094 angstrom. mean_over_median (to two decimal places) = 0.99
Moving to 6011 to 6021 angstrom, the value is 0.99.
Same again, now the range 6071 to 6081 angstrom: 0.99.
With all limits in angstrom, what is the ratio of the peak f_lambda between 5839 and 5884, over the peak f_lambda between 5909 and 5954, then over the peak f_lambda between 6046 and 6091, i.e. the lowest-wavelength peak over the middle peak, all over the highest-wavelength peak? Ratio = 0.104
